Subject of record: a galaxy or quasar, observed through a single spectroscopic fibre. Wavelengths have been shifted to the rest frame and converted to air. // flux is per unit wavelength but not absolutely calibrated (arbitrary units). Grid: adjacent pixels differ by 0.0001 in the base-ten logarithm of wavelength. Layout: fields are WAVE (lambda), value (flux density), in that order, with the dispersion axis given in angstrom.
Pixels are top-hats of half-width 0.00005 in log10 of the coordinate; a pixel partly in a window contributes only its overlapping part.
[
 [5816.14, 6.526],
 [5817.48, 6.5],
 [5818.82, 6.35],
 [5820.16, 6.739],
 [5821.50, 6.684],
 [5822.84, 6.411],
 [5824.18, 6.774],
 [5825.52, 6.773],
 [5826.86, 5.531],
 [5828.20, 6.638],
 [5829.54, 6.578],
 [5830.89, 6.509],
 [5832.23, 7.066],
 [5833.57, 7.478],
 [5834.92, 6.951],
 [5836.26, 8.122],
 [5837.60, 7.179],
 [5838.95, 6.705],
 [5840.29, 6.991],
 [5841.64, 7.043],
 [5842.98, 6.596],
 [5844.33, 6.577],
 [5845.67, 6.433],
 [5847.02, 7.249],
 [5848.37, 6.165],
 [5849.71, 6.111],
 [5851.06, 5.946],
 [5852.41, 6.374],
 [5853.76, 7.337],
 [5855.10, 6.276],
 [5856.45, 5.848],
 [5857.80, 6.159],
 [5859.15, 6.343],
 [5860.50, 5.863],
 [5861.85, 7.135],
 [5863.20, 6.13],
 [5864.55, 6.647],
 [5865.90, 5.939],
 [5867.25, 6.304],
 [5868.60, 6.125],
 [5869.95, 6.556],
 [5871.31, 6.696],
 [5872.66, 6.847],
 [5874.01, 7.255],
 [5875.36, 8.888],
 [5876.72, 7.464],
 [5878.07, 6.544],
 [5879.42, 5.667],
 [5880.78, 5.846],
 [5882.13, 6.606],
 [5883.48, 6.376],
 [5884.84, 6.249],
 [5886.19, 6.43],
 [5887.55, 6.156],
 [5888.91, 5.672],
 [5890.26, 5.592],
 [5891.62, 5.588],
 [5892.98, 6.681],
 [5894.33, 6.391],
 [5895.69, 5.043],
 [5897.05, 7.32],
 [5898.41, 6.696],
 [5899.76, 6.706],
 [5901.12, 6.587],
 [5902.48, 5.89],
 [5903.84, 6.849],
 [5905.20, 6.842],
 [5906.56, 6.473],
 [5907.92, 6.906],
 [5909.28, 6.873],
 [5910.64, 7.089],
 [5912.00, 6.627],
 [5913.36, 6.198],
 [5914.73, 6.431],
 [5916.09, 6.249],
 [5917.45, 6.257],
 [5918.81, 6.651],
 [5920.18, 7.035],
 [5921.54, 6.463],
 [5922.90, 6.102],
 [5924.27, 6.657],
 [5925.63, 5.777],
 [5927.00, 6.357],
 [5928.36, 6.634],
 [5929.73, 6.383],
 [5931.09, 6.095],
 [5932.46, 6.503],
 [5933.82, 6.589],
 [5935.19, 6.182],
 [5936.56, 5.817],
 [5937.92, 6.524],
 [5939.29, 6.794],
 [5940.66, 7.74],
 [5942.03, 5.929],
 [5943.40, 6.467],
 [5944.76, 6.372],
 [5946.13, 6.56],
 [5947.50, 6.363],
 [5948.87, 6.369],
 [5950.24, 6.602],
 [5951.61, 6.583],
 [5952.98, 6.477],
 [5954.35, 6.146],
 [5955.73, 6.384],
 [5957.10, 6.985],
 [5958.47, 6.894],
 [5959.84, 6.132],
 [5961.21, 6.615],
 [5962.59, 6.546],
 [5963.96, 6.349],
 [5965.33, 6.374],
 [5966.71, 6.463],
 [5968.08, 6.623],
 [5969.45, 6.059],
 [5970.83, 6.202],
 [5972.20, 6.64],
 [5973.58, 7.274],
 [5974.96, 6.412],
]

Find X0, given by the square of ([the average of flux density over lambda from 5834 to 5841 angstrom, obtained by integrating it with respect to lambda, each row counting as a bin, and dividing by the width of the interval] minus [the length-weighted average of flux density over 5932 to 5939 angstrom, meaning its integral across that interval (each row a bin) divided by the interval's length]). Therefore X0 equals 0.72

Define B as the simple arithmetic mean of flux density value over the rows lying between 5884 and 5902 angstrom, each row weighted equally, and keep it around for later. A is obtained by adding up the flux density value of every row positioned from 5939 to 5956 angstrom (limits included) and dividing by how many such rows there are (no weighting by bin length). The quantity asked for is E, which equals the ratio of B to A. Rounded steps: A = 6.52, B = 6.24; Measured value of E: 0.96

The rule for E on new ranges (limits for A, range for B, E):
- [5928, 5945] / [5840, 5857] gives 1.01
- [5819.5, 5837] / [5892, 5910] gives 0.97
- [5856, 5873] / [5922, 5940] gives 1.00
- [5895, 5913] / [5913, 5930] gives 0.97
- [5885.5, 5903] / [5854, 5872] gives 1.02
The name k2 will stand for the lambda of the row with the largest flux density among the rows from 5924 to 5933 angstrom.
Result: 5924.27 angstrom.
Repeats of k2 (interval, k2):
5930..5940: 5939.29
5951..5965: 5957.10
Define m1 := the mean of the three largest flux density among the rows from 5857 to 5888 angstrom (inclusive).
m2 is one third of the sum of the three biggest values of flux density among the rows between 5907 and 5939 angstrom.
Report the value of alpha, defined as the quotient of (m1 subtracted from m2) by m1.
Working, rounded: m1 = 7.9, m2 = 7.01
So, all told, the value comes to -0.109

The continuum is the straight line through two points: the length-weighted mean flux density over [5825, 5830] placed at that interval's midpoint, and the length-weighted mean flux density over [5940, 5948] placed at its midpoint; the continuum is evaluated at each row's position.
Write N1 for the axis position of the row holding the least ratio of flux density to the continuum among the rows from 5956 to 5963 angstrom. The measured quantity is 5959.84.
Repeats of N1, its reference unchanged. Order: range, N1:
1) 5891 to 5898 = 5895.69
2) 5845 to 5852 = 5851.06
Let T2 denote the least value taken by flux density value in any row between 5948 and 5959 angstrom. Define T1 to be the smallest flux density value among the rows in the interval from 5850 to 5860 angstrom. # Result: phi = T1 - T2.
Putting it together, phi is -0.30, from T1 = 5.848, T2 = 6.146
